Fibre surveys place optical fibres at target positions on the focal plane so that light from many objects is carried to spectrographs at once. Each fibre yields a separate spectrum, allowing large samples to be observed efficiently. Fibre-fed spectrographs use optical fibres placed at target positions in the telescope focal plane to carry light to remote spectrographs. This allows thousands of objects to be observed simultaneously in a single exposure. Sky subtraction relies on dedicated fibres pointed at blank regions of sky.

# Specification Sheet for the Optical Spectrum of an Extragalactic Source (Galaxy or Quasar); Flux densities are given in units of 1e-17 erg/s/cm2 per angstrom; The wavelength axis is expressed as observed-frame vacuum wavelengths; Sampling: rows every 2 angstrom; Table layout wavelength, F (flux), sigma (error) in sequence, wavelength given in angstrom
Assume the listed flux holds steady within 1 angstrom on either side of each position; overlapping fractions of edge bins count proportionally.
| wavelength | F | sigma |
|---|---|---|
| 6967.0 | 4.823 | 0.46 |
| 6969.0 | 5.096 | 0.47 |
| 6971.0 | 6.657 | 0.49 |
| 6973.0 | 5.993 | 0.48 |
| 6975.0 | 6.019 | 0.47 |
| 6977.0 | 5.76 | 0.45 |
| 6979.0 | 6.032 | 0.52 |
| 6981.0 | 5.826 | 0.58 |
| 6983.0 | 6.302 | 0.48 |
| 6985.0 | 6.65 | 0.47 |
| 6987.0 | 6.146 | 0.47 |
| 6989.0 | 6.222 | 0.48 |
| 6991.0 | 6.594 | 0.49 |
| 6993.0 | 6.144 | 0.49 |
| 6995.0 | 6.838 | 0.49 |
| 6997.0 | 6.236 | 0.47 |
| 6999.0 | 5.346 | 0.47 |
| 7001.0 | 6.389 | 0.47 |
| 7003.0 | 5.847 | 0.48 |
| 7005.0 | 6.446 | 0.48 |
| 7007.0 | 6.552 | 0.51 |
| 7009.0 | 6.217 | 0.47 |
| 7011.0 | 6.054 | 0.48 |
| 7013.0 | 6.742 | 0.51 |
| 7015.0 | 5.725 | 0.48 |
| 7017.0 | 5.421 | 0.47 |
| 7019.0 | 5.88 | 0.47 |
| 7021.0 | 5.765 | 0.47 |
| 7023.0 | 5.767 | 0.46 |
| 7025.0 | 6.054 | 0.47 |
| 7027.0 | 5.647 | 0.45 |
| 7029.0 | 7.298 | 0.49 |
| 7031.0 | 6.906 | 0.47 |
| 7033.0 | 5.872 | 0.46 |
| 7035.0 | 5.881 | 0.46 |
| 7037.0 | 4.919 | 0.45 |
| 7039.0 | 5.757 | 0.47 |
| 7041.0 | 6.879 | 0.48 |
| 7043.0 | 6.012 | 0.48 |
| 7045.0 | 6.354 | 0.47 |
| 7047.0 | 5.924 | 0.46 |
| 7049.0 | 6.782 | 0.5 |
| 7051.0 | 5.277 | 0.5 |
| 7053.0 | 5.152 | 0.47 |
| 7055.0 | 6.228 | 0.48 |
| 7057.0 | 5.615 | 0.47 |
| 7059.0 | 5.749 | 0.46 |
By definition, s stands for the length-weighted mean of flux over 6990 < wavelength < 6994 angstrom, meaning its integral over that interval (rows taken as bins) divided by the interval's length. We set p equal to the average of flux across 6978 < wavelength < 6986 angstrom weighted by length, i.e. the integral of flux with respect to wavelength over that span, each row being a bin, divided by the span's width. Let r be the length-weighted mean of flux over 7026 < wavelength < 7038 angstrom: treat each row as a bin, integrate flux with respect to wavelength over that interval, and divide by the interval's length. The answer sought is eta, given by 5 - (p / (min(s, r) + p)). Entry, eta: 4.50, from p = 6.20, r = 6.09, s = 6.37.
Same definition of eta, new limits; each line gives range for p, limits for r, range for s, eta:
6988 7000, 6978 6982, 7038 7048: 4.49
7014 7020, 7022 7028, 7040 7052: 4.51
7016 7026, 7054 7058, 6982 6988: 4.51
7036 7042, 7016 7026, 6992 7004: 4.50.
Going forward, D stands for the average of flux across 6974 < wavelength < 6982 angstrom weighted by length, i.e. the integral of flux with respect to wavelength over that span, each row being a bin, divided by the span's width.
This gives 5.9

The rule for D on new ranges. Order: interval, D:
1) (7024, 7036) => 6.3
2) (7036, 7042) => 5.9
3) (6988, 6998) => 6.4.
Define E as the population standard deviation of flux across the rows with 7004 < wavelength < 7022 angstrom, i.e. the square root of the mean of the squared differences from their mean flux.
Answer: 0.41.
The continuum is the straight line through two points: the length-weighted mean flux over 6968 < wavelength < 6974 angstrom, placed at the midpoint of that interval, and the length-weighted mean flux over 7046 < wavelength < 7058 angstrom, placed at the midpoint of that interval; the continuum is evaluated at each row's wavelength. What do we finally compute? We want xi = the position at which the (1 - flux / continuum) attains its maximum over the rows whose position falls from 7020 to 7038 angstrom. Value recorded 7037.0 angstrom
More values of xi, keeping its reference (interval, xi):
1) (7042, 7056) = 7053.0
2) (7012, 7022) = 7017.0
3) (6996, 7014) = 6999.0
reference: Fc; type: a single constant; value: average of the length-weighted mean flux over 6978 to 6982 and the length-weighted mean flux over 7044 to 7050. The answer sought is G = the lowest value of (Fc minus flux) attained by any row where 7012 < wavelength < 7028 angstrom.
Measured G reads -0.60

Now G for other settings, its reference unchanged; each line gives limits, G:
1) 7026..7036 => -1.16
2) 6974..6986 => -0.51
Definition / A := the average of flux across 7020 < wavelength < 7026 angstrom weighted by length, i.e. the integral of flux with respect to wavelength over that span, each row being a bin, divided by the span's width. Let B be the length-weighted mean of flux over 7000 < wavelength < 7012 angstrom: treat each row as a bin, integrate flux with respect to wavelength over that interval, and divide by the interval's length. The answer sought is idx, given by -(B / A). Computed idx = -1.07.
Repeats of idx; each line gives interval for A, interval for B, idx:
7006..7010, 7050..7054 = -0.82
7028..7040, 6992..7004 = -1.00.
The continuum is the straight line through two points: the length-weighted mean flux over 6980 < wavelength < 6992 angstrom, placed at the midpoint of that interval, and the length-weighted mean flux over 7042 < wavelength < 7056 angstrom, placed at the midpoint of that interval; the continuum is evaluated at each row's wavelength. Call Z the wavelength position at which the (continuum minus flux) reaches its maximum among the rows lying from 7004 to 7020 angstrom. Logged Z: 7017.0 angstrom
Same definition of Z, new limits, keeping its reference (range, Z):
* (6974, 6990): 6977.0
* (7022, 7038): 7037.0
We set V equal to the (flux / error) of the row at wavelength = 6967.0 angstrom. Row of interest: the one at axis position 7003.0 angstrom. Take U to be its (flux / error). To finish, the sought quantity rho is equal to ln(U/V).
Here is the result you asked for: 0.15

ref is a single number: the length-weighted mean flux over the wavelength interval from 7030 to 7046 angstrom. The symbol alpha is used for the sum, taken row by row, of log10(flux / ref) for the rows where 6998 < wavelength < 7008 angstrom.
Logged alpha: 0.009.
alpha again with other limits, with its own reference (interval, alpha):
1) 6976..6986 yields 0.012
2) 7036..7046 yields -0.045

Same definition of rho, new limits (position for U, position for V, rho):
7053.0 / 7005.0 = -0.20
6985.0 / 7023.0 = 0.12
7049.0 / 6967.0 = 0.26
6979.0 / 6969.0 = 0.07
